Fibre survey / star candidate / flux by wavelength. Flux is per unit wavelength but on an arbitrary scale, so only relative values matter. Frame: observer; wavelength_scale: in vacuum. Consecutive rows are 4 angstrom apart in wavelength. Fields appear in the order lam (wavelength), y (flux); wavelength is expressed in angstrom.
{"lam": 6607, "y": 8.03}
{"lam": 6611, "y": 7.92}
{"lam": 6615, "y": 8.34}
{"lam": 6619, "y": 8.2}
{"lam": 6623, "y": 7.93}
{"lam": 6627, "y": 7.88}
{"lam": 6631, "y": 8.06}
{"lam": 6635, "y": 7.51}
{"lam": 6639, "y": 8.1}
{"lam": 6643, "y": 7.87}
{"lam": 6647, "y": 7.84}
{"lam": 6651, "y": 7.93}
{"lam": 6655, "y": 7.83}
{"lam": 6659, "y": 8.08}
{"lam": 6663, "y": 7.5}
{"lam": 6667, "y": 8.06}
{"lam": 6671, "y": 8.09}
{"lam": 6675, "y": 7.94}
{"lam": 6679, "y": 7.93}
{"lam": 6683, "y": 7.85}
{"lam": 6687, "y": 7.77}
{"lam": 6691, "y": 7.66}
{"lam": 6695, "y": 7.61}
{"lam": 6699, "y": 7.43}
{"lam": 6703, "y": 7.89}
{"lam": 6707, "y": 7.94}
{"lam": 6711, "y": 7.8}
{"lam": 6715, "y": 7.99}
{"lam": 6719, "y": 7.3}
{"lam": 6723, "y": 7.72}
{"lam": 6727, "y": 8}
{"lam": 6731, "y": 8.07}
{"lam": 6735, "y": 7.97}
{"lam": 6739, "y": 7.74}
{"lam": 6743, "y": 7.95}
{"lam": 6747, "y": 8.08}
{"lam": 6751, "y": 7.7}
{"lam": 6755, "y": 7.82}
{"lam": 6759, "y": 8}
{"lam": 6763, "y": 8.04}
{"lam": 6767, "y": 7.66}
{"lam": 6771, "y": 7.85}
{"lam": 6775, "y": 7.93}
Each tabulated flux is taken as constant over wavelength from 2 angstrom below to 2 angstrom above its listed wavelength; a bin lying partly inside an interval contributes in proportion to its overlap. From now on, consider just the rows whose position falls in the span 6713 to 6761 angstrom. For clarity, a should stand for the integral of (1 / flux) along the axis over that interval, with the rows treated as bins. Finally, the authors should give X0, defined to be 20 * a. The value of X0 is 122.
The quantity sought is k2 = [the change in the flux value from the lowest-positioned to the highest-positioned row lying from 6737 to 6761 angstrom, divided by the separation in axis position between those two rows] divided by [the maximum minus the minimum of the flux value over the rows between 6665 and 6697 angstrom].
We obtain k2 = 0.03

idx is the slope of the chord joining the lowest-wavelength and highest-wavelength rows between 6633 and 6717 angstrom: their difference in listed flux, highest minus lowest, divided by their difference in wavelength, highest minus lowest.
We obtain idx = 0.006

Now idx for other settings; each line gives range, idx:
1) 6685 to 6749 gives 0.005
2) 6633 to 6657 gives 0.016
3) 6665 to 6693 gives -0.017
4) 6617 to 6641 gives -0.005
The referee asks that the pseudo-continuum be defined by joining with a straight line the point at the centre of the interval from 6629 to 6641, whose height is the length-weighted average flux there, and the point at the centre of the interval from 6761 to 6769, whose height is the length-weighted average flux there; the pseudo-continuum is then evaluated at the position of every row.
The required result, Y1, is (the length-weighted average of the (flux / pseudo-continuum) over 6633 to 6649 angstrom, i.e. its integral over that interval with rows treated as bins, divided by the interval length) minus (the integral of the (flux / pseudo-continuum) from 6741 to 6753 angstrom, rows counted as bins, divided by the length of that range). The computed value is -0.014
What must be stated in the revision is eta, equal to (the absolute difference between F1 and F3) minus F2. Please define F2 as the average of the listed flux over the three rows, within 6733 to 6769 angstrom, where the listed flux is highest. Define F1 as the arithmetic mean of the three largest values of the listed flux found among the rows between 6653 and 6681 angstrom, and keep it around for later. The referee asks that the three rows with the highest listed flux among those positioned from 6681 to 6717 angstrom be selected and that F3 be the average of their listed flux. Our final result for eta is -7.90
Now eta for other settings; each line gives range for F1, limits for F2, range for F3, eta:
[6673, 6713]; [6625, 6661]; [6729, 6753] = -7.98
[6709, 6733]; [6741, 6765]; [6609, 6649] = -7.85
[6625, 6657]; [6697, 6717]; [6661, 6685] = -7.94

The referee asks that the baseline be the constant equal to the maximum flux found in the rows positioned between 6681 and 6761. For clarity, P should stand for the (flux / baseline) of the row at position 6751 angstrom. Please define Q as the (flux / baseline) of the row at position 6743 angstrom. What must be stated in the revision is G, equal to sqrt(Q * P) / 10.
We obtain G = 0.097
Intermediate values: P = 0.953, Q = 0.984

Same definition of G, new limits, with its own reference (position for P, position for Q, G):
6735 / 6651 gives 0.098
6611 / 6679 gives 0.098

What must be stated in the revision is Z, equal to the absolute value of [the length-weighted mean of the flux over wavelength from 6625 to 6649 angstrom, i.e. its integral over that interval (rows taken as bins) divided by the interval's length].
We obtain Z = 7.88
